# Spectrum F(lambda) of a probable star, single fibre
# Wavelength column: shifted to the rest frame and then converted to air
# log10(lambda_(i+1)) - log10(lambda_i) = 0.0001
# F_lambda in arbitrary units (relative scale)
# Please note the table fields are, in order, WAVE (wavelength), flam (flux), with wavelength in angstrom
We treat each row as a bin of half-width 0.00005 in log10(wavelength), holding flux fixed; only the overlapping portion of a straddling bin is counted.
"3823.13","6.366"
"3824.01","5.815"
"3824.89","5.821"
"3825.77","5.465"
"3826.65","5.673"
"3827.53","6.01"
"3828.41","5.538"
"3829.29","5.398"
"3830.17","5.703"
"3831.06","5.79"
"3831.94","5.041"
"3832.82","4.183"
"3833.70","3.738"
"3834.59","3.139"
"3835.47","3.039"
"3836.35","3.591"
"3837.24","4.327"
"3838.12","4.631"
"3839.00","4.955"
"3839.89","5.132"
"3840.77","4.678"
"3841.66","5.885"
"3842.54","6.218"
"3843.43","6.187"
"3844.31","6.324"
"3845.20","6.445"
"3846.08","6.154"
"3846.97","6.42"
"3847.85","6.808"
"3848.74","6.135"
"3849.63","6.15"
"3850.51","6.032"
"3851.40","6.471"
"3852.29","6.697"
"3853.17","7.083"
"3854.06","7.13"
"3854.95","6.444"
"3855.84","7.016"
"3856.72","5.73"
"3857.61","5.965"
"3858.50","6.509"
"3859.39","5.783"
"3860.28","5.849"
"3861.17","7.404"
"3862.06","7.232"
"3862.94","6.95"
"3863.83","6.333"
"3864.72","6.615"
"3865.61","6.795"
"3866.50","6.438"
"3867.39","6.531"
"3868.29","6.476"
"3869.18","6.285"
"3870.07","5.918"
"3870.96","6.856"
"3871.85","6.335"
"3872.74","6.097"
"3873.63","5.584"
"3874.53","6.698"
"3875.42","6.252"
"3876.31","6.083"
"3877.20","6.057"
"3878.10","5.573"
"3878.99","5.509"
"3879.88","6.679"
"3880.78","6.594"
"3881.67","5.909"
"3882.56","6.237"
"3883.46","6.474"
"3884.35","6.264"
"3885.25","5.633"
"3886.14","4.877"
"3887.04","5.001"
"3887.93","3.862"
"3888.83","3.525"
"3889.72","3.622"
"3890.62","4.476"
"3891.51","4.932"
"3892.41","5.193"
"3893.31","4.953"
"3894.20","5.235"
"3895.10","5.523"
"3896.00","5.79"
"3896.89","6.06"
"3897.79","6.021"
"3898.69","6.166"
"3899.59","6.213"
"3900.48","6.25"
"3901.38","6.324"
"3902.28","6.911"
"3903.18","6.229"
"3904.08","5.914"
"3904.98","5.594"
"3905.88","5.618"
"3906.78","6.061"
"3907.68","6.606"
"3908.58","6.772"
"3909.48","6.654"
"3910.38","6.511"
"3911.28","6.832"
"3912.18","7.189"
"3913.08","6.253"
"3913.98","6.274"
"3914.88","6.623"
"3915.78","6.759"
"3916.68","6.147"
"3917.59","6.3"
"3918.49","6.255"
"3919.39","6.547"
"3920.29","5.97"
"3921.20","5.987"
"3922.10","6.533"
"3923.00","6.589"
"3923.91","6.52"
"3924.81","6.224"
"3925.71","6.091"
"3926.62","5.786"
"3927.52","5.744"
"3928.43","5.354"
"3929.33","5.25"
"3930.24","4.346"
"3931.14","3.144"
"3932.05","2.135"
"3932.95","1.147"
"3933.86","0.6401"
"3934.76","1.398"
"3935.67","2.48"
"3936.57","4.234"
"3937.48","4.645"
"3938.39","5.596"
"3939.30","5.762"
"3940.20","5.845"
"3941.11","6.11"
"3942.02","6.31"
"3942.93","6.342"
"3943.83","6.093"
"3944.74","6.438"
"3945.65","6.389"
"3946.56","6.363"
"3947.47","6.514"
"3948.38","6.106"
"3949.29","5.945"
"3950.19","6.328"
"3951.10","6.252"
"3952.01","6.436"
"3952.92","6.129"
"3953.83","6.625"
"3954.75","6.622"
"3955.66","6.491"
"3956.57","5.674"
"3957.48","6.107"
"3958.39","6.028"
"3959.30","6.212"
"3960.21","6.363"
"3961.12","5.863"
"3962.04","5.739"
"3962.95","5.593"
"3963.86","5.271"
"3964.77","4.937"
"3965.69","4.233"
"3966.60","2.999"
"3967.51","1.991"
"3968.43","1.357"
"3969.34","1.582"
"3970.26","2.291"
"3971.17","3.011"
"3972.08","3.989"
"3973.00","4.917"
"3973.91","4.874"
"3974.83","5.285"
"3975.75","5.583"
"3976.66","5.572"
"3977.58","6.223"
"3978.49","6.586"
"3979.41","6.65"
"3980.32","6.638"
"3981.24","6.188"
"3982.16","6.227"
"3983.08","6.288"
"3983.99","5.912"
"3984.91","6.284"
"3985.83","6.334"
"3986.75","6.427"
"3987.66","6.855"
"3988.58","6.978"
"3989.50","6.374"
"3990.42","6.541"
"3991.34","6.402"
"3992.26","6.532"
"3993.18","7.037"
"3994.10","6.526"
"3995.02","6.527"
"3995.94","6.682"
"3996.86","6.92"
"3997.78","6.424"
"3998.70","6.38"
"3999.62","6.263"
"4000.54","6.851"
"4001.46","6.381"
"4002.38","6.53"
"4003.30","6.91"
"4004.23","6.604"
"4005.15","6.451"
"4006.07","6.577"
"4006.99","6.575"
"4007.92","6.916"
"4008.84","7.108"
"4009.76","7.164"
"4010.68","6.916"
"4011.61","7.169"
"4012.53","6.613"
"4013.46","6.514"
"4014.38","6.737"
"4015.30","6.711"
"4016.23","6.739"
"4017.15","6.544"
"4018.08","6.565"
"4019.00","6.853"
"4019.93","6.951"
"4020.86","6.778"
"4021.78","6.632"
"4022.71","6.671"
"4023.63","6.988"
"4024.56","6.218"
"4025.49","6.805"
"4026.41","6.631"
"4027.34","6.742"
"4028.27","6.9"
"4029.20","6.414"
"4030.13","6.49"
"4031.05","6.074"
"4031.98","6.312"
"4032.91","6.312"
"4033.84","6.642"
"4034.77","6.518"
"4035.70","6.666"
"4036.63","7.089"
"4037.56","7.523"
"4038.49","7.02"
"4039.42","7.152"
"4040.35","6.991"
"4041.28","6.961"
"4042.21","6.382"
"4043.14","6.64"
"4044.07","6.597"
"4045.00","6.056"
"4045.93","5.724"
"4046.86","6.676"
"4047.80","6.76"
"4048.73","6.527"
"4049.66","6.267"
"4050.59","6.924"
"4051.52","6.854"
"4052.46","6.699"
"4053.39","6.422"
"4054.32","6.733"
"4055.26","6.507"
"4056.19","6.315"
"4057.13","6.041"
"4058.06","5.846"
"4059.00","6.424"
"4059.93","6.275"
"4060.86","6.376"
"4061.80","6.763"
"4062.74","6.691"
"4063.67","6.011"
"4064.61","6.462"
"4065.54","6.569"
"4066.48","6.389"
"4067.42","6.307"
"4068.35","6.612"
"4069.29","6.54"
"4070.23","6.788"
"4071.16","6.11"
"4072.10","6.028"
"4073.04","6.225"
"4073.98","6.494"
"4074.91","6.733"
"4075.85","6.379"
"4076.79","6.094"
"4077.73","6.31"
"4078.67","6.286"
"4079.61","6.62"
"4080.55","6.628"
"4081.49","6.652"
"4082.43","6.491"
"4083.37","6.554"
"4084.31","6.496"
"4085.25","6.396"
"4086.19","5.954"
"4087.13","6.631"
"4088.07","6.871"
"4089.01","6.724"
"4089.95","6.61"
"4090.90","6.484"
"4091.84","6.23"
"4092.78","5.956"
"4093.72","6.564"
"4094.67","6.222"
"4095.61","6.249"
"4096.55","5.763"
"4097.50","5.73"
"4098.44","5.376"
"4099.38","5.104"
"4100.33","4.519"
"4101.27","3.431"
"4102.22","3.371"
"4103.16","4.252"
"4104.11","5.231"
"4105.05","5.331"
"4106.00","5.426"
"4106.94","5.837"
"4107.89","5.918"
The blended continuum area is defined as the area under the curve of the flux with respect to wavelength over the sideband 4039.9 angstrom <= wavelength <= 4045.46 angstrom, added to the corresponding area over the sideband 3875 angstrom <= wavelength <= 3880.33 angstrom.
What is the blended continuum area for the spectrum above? 69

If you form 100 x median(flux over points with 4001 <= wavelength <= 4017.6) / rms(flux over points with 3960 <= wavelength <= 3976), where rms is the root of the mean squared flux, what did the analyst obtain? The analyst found 148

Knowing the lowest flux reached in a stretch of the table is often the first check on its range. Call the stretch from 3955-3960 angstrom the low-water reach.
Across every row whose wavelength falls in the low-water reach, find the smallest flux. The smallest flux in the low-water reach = 5.674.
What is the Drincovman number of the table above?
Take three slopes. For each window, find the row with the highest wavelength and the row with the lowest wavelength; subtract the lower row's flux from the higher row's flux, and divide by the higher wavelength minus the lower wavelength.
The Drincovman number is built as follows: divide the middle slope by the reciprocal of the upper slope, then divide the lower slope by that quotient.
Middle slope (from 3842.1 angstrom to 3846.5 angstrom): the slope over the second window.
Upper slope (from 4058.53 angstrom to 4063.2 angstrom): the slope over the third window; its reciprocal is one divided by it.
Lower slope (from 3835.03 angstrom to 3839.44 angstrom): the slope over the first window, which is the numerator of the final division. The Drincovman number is -421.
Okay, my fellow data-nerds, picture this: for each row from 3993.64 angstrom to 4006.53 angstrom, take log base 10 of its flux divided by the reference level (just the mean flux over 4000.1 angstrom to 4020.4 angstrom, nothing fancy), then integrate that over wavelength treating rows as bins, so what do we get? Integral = -0.1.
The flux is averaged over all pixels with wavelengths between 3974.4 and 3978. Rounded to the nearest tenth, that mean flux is 5.7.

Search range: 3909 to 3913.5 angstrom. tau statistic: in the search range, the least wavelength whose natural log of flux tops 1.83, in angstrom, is 3909.48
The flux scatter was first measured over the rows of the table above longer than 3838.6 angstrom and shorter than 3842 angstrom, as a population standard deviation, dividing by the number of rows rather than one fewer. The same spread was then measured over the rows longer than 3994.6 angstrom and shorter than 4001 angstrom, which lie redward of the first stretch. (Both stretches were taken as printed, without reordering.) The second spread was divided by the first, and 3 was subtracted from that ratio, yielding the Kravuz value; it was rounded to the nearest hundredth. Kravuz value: -2.49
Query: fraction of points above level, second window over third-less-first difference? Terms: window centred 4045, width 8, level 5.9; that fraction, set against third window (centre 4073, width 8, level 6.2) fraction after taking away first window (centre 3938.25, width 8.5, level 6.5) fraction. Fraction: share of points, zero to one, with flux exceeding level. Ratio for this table 1.3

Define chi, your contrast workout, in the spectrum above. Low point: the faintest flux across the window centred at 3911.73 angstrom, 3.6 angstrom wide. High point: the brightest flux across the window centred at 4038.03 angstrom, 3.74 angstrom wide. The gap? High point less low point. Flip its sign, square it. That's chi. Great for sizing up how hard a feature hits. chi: 1.6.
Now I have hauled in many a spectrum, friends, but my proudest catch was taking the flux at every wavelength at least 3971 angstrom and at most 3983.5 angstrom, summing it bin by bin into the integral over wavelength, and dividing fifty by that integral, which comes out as 0.7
